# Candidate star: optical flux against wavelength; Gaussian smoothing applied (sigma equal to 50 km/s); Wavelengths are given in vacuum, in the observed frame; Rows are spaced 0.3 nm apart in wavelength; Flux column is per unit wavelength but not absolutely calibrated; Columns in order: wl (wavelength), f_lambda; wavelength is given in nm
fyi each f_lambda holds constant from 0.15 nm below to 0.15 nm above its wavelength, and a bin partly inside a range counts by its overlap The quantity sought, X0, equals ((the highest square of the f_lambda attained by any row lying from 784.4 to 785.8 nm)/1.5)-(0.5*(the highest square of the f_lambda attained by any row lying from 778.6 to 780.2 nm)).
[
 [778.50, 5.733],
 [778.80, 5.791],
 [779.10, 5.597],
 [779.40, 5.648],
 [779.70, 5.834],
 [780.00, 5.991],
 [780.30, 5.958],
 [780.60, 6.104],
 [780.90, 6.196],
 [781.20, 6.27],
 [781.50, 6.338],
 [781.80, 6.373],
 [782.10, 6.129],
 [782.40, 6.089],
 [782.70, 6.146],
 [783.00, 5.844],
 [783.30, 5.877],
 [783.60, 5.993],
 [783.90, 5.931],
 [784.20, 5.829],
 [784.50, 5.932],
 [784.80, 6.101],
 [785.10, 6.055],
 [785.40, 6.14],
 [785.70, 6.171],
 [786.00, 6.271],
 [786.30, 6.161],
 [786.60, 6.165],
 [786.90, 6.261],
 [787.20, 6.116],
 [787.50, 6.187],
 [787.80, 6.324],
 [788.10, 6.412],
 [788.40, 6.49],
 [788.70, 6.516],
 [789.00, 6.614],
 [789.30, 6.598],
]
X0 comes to 7.4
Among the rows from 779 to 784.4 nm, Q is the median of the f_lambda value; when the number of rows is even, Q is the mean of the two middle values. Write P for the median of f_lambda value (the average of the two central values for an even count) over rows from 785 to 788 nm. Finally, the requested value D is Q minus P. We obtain -0.18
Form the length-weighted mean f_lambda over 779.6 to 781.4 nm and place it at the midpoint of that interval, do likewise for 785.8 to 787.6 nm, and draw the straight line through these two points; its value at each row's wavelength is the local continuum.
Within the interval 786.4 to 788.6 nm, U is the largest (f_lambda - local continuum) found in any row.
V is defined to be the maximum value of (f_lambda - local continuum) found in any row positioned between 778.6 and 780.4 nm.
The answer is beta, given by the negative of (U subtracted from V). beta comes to 0.34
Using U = 0.264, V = -0.07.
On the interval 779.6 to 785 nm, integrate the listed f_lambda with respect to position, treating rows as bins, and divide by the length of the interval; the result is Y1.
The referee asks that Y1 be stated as 6.05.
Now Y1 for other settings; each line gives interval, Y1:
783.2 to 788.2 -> 6.11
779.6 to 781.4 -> 6.07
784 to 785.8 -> 6.03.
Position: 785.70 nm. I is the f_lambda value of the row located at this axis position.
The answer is 6.171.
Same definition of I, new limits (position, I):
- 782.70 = 6.146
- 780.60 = 6.104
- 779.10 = 5.597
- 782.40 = 6.089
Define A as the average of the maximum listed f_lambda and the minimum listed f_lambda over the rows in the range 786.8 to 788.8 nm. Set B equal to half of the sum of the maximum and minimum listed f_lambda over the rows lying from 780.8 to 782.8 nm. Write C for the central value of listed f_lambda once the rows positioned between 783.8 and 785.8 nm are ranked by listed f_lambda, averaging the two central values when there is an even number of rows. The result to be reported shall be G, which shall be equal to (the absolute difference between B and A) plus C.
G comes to 6.14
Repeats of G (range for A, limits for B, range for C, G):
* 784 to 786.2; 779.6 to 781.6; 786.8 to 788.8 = 6.36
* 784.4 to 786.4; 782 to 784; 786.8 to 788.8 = 6.43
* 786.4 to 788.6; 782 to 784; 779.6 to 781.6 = 6.41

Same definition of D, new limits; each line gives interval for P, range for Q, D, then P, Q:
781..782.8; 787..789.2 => 0.20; 6.21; 6.41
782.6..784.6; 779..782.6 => 0.17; 5.93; 6.10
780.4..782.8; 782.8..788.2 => -0.04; 6.17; 6.13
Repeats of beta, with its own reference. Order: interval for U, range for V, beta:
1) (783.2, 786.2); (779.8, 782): -0.18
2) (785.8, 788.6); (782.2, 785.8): 0.23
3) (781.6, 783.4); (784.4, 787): 0.18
